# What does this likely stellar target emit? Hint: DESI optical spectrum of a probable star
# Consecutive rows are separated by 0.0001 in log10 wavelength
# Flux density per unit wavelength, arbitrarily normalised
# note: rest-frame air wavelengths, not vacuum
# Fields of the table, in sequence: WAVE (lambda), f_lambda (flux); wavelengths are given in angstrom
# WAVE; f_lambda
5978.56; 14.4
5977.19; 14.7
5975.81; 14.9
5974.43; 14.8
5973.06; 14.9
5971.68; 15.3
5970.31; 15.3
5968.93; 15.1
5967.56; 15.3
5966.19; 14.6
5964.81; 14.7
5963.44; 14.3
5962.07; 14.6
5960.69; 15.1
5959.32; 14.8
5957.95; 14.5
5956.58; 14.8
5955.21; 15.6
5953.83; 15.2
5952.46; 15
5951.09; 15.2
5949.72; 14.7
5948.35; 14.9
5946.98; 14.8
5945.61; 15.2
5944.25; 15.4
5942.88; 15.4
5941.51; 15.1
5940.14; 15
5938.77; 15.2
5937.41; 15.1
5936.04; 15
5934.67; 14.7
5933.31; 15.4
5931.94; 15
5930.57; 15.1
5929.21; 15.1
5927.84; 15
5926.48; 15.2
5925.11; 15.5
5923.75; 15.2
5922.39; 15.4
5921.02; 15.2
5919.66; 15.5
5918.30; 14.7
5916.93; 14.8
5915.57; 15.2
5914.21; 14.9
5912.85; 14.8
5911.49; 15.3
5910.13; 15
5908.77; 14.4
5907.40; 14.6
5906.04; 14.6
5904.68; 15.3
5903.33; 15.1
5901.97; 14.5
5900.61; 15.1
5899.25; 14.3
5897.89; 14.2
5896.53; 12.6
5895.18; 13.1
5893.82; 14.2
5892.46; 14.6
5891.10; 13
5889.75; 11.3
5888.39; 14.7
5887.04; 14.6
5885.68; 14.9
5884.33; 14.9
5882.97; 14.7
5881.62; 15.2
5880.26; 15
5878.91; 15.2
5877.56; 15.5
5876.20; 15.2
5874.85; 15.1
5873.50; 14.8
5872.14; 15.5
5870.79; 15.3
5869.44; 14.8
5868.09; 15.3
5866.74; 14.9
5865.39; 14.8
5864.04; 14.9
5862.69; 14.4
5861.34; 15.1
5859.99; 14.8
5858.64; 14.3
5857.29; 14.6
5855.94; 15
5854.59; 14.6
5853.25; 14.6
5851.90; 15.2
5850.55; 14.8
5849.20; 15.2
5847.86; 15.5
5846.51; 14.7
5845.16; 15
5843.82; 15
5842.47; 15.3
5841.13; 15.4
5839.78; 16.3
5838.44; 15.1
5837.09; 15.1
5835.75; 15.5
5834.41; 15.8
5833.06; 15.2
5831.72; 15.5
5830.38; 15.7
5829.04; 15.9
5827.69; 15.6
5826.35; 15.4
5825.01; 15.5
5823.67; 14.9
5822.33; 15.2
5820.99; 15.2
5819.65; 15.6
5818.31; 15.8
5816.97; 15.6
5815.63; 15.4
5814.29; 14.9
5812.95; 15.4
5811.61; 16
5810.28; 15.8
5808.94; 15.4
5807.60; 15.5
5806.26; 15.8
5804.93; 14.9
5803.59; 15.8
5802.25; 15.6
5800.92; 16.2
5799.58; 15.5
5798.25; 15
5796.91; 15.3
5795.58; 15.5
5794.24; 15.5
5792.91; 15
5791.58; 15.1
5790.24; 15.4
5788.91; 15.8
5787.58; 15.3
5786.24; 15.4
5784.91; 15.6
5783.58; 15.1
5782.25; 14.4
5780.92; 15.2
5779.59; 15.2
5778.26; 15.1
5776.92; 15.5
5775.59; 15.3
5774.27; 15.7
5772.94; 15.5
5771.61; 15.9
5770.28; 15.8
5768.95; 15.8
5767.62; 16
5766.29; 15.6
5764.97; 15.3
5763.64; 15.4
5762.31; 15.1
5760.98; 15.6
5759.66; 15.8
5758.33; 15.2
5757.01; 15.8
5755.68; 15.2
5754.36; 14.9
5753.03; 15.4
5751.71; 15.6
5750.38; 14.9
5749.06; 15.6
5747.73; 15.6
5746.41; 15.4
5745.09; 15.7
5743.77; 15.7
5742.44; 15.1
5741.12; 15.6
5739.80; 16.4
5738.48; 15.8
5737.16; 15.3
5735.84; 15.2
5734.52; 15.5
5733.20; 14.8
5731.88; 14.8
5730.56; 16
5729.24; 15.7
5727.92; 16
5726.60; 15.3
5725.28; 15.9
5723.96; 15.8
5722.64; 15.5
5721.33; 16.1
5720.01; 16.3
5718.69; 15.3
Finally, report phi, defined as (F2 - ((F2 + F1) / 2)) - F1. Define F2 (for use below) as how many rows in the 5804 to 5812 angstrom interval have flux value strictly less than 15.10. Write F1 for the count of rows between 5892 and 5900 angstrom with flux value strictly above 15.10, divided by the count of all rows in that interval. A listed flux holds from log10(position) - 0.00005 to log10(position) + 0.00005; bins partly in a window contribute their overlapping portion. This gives 0.5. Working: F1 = 0.00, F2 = 1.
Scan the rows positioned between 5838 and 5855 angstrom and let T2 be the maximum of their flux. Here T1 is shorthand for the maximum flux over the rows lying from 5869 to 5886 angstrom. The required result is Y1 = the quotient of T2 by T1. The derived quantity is 1.05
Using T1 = 15.5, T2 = 16.3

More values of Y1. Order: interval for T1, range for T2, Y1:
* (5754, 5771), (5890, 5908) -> 0.96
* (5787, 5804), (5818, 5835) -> 0.98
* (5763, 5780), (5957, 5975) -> 0.96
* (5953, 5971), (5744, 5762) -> 1.01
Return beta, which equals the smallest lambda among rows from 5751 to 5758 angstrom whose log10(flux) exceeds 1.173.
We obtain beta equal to 5751.71 angstrom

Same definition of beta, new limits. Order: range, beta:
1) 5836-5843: 5837.09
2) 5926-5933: 5926.48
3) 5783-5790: 5783.58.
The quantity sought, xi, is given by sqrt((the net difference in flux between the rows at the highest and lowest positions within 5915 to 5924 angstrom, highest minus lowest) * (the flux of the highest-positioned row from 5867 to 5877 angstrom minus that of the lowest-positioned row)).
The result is 0.0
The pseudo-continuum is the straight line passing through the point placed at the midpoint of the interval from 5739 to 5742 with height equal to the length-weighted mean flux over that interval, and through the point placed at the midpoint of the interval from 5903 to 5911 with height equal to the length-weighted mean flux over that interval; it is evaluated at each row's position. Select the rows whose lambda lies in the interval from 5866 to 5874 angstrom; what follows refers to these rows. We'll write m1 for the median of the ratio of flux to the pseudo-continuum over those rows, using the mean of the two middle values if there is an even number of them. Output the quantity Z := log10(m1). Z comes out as 0.000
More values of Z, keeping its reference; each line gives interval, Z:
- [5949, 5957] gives 0.017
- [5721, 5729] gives -0.006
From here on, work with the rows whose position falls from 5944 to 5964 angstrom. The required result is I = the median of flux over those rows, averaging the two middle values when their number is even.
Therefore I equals 14.9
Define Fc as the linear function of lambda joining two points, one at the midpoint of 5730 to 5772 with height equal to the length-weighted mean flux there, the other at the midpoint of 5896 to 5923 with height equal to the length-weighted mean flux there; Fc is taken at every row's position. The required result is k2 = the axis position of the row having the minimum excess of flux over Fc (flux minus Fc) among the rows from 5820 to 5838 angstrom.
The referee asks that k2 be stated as 5823.67 angstrom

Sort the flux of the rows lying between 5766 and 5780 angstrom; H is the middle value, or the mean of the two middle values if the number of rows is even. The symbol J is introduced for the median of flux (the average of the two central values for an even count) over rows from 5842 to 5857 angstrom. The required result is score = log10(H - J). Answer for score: -0.2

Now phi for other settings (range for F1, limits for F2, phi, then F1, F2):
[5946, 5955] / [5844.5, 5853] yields 1.0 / 0.33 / 3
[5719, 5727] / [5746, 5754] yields -1.0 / 1.00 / 1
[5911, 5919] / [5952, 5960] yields 1.5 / 0.33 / 4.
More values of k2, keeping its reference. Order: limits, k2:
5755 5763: 5762.31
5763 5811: 5782.25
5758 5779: 5762.31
